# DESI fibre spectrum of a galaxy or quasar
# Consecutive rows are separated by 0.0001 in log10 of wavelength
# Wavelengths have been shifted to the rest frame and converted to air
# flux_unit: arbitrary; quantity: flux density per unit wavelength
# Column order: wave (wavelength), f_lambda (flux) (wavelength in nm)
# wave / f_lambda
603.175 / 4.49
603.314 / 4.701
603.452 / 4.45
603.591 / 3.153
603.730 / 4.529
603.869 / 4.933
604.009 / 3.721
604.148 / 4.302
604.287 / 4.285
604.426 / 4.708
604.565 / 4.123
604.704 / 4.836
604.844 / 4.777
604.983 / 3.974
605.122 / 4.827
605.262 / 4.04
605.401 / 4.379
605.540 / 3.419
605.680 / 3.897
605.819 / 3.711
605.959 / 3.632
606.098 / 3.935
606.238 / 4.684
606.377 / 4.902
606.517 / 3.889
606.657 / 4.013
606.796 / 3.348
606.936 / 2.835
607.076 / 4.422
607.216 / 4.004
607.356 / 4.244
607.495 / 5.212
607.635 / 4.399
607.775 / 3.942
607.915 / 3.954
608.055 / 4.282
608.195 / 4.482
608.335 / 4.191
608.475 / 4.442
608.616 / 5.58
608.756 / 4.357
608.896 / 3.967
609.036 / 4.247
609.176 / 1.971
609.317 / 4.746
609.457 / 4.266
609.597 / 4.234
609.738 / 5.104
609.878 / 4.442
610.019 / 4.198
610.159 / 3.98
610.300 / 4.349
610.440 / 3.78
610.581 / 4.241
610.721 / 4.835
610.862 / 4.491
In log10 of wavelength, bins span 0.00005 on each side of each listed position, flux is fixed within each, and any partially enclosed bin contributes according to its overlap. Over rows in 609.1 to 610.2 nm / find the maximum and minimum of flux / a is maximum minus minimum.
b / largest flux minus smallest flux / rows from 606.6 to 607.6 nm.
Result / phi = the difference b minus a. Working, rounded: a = 3.1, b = 2.4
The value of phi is -0.8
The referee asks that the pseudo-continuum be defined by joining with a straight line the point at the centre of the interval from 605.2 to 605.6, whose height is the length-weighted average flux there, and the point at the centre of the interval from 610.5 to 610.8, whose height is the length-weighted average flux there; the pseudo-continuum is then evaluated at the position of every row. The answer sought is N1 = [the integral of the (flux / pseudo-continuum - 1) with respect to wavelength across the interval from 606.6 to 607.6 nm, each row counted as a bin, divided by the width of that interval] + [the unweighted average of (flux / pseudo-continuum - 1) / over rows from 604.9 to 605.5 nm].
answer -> 0.06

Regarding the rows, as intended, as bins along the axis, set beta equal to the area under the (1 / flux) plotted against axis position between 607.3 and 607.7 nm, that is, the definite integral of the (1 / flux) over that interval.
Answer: 0.09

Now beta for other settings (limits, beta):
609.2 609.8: 0.14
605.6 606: 0.11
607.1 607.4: 0.07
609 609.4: 0.13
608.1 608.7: 0.13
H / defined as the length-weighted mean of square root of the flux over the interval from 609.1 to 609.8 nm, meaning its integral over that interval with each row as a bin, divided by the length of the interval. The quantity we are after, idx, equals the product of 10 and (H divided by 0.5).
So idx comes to 39.8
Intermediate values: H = 1.99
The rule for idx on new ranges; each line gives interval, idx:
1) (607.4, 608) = 41.8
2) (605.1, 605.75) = 40.2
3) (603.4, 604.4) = 40.9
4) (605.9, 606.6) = 41.0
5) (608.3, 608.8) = 43.2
